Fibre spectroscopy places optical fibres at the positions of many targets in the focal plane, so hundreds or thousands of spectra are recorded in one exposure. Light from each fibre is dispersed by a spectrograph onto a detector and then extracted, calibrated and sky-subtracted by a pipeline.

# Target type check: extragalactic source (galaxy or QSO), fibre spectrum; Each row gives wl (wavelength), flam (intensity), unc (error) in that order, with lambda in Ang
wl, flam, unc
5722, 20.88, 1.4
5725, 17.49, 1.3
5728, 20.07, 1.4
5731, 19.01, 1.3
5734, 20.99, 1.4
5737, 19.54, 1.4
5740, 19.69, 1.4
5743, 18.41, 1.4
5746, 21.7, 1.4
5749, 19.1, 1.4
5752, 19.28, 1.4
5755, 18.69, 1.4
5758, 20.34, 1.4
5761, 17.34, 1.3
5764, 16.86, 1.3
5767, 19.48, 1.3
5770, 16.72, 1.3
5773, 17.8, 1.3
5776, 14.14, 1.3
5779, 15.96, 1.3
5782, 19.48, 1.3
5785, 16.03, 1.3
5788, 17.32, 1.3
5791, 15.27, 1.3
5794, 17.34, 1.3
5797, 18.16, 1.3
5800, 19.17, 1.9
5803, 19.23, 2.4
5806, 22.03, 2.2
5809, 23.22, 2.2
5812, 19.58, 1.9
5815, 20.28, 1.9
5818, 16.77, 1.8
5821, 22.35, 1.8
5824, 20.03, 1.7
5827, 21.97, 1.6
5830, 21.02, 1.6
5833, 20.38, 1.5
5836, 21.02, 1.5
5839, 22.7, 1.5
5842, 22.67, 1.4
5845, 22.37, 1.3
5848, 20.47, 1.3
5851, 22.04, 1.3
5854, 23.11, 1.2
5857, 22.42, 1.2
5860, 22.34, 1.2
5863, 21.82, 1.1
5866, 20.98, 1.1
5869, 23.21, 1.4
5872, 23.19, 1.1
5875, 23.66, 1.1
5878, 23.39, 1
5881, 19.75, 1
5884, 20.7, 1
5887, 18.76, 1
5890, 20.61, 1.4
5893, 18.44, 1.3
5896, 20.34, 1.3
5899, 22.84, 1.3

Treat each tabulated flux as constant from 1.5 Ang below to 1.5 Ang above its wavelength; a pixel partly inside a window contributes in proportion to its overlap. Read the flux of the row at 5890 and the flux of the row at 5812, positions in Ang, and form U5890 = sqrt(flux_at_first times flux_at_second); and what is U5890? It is 20.1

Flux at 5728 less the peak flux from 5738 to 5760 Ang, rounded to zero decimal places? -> -2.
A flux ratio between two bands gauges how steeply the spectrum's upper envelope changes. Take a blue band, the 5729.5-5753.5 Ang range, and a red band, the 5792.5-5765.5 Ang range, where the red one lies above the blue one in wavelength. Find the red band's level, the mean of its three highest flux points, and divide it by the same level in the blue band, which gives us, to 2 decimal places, 0.91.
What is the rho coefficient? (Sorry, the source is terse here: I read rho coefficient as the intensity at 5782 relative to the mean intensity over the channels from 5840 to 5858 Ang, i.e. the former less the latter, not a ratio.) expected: -2.7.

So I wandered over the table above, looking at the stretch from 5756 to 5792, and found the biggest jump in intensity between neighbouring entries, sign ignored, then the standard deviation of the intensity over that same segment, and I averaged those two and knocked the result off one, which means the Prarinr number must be -1.7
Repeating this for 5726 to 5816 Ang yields -1.8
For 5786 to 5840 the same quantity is -2.9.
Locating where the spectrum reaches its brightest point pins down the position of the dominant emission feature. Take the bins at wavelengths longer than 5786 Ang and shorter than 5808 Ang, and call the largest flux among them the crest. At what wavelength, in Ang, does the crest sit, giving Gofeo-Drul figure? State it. 5806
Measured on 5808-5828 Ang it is 5809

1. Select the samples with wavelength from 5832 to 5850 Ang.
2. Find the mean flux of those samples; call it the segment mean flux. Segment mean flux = 21.6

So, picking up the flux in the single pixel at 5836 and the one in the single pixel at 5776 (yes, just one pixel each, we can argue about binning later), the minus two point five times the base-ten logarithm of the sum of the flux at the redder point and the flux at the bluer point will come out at -3.87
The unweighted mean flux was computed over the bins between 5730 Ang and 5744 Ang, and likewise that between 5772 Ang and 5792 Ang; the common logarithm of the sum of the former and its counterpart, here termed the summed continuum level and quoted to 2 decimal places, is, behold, 1.56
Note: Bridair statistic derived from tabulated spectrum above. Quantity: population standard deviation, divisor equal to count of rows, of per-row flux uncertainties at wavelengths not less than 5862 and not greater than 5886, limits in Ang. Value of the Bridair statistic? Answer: 0.12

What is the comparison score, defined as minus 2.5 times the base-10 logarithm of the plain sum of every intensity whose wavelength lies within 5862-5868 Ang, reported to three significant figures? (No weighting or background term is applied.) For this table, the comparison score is -4.08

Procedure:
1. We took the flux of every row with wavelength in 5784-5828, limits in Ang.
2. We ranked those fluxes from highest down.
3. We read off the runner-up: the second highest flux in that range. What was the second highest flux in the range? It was 22.35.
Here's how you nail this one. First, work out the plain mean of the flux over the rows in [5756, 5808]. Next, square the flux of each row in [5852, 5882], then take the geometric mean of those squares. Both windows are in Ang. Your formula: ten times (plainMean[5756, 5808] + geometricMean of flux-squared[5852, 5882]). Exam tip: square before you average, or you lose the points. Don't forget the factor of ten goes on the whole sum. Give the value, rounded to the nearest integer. 5176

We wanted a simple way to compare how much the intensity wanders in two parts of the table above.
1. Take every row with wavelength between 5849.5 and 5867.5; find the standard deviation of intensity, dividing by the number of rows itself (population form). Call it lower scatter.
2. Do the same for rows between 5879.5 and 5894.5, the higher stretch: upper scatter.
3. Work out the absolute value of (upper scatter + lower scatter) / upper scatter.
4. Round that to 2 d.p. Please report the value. 1.70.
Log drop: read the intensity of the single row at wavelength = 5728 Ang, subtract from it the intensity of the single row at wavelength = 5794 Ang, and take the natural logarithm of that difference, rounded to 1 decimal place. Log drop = 1.0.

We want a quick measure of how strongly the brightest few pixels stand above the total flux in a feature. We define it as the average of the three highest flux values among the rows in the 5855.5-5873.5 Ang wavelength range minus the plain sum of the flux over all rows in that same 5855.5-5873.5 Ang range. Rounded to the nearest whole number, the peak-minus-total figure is -111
